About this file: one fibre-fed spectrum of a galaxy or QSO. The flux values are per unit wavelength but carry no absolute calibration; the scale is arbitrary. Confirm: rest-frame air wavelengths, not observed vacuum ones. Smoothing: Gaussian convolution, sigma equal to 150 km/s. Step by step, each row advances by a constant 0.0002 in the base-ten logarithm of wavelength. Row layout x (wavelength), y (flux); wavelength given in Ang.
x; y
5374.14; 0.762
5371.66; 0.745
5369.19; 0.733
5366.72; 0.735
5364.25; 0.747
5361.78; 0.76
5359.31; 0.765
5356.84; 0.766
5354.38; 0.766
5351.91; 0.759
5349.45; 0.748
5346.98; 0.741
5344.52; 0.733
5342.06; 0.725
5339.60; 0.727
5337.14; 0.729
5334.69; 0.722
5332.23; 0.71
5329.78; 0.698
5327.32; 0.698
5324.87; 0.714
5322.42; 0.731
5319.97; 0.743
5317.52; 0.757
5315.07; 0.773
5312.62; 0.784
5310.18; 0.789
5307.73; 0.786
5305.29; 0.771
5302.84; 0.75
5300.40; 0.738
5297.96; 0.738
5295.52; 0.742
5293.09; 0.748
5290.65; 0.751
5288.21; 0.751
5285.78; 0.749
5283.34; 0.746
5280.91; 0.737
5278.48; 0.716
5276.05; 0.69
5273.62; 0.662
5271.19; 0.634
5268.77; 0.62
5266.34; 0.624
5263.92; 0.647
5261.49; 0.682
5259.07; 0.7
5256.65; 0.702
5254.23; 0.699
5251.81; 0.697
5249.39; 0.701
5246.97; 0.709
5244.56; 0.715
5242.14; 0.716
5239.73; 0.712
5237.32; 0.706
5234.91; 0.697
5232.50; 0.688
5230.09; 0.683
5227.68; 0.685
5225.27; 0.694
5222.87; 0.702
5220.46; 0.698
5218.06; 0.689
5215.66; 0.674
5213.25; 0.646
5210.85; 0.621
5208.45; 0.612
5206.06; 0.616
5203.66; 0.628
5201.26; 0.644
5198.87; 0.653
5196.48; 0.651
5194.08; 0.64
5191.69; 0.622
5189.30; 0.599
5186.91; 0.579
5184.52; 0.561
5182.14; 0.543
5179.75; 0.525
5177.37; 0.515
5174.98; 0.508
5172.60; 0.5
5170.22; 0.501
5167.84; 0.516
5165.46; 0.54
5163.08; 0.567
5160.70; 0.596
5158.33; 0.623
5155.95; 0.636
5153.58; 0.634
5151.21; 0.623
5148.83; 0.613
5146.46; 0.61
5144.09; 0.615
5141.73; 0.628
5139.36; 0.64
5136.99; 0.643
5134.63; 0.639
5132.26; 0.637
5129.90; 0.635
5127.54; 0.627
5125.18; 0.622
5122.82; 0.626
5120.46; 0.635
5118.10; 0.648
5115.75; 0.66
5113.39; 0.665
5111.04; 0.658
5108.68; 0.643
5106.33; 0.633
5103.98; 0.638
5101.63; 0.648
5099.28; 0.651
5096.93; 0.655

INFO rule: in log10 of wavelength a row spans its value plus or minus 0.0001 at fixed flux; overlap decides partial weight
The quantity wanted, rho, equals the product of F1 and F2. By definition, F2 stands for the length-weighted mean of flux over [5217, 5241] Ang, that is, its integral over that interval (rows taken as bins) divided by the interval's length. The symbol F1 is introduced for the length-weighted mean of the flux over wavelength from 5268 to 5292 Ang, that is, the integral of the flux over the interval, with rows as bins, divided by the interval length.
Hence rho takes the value 0.49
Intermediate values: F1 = 0.707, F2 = 0.696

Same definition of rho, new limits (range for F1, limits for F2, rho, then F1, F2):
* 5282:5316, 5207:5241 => 0.51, 0.758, 0.679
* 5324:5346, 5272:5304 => 0.52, 0.718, 0.731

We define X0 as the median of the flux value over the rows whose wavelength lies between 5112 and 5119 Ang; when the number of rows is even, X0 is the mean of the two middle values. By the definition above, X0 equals 0.66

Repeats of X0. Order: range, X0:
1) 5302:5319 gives 0.77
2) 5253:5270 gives 0.68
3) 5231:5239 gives 0.70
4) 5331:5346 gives 0.73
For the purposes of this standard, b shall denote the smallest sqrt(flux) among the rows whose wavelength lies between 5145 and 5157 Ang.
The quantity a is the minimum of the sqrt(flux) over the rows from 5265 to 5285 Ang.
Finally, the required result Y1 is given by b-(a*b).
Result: 0.166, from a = 0.79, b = 0.78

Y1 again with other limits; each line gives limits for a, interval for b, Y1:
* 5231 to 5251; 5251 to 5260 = 0.142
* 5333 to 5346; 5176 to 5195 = 0.108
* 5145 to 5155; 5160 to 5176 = 0.155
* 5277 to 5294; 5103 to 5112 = 0.122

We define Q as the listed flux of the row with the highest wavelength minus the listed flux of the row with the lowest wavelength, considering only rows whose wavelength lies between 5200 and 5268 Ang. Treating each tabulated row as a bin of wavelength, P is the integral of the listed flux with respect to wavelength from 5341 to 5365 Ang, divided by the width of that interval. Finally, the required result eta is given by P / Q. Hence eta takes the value -38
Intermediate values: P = 0.751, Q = -0.02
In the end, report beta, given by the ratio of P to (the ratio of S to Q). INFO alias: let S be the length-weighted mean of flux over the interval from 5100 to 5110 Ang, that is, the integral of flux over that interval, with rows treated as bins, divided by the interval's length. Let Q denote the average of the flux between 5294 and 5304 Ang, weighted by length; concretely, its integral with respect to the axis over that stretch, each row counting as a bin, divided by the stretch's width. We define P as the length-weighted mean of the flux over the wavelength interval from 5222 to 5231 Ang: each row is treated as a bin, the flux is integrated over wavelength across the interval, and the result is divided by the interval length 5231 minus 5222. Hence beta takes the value 0.80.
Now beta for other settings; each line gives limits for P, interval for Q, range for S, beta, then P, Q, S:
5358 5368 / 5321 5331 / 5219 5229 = 0.77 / 0.75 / 0.71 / 0.694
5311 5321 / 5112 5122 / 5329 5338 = 0.70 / 0.77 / 0.65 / 0.716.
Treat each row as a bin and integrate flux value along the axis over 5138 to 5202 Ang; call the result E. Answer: 38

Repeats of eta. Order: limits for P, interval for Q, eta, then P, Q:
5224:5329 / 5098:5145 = -20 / 0.716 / -0.04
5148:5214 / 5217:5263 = -84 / 0.589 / -0.01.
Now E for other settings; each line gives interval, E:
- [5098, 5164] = 42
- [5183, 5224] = 26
